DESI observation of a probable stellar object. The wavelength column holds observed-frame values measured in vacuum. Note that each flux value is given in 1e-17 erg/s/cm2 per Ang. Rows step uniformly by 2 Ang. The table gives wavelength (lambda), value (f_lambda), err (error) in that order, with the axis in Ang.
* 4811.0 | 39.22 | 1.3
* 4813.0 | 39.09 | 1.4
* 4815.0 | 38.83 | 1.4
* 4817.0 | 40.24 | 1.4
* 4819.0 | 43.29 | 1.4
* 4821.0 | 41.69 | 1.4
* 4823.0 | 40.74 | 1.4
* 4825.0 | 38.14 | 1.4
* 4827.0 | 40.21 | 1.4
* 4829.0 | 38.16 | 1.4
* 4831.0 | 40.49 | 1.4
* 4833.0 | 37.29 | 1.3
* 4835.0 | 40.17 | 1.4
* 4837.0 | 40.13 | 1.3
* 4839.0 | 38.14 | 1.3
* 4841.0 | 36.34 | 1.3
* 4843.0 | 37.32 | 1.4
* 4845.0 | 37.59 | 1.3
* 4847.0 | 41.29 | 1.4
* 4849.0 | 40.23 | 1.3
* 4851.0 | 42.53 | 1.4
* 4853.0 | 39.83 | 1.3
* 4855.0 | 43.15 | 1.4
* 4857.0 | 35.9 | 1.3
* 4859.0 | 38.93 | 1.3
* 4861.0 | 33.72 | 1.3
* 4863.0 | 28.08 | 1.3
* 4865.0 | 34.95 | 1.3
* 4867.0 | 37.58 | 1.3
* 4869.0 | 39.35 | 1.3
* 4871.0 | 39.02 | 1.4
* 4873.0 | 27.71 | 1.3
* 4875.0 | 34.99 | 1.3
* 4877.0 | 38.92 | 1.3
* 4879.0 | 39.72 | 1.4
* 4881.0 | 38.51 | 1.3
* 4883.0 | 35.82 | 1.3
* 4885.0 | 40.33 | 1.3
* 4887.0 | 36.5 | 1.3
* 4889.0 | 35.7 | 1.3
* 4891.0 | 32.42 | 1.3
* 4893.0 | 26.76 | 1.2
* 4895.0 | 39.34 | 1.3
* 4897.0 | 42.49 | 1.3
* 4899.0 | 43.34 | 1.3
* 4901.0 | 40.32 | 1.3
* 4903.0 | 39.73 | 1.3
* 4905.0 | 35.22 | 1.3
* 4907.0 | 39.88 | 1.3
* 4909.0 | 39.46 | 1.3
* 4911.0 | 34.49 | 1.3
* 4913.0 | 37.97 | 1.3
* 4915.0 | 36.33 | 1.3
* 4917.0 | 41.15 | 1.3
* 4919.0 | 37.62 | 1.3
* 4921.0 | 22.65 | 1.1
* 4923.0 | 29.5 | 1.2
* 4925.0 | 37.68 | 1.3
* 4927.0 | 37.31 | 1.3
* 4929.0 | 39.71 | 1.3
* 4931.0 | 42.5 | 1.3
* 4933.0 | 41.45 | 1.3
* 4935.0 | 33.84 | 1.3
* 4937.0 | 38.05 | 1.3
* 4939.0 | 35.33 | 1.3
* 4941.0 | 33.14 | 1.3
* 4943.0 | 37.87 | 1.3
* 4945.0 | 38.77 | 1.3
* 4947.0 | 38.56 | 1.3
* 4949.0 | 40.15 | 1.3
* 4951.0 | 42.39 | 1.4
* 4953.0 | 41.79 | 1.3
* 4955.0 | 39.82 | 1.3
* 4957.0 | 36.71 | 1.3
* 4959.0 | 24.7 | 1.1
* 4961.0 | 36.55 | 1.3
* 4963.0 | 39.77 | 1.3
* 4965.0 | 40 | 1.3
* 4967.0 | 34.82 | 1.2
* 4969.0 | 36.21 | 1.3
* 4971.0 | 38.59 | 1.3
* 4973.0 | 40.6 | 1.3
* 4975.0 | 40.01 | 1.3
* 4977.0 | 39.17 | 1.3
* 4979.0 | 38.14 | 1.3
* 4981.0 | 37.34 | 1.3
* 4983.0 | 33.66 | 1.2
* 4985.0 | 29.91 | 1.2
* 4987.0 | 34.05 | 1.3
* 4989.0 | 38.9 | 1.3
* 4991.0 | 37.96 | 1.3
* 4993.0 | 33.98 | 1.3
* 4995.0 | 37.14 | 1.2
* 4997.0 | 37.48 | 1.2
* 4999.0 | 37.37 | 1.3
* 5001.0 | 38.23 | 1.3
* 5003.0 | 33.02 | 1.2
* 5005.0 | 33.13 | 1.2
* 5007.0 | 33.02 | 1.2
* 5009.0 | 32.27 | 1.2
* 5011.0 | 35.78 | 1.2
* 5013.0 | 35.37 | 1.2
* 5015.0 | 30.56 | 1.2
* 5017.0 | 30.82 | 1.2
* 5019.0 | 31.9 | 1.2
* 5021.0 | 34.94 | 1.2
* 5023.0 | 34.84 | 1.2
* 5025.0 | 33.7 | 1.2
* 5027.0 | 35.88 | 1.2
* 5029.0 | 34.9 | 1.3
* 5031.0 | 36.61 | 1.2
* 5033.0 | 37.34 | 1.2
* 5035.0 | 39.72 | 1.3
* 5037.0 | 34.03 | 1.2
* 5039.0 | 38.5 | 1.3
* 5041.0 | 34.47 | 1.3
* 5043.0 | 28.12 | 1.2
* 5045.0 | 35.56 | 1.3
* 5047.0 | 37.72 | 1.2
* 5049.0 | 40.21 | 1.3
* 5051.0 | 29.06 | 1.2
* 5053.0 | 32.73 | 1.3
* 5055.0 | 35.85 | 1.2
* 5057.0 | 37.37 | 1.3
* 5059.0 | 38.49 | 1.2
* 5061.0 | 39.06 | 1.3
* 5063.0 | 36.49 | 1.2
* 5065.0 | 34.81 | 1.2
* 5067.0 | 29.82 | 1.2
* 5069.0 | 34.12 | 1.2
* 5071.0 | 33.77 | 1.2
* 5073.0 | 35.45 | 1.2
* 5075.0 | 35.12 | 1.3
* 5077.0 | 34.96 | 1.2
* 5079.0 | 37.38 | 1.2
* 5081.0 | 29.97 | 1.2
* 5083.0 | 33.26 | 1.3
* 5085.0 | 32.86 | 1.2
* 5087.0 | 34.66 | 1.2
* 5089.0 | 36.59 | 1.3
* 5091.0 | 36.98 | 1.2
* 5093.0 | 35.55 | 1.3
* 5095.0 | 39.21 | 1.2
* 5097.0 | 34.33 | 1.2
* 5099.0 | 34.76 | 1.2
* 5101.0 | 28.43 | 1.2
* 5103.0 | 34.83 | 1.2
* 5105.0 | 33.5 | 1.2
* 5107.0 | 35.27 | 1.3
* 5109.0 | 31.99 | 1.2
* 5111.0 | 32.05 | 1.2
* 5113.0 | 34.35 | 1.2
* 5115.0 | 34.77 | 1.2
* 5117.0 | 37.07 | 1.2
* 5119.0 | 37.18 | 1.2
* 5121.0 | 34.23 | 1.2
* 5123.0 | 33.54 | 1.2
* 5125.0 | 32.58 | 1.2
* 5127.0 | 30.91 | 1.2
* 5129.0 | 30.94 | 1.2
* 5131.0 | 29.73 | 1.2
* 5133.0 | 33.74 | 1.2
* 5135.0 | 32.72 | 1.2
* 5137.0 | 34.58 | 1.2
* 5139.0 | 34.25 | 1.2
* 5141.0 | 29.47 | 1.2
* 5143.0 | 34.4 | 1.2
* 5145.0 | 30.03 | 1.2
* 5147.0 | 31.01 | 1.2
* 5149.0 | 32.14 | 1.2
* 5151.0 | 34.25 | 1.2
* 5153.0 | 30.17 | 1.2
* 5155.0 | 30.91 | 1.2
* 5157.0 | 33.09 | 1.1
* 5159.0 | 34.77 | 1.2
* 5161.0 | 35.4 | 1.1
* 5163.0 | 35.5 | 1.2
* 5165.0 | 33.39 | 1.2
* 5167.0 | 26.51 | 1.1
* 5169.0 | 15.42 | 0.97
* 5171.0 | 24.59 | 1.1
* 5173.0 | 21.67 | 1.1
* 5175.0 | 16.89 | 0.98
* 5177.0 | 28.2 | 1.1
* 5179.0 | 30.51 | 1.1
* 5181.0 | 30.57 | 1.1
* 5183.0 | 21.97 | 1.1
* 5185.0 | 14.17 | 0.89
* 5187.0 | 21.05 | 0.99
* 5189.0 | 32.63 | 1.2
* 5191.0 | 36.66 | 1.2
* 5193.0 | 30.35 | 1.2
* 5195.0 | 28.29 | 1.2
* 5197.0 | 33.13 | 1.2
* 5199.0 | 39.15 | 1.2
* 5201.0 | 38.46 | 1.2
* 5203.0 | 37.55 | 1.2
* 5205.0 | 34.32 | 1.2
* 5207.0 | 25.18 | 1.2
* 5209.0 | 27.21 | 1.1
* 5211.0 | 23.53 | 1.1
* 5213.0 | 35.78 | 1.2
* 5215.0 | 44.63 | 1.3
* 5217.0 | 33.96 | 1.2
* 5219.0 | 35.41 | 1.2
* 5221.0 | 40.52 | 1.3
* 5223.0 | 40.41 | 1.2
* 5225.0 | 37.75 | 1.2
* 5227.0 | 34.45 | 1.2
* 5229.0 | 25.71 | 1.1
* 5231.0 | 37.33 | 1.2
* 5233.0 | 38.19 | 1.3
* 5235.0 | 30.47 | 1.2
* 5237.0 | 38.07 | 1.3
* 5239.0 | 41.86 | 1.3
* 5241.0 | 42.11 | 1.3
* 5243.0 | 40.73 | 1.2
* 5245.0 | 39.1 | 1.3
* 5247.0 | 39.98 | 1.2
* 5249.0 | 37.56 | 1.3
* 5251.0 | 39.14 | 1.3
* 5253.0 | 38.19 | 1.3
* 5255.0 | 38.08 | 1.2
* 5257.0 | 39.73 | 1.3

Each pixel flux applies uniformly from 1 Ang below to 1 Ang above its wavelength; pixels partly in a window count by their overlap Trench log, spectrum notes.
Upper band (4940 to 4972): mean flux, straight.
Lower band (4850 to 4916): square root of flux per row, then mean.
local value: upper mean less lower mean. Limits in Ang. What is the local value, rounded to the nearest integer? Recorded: 31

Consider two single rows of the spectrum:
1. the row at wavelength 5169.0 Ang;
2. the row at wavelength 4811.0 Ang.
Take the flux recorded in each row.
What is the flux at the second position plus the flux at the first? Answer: 55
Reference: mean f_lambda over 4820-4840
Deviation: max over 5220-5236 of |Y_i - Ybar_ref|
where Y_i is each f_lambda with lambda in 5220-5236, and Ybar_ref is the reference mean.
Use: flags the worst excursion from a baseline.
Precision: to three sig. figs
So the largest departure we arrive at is 13.8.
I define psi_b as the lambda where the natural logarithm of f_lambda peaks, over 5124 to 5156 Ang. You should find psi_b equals 5137.0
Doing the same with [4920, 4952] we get 4931.0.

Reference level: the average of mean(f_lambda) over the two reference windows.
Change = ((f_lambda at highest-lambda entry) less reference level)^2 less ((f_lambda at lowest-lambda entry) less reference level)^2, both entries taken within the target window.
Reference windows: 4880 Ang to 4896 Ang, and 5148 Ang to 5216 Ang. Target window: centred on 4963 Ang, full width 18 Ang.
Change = -16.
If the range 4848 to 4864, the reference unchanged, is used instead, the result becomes -33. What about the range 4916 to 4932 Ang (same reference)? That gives 24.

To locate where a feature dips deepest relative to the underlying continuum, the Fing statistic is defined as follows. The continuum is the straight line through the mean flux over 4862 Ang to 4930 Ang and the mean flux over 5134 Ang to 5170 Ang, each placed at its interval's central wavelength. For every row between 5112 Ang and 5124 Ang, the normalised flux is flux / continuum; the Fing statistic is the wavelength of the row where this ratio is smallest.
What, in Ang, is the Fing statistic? 5123.0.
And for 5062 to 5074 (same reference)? 5067.0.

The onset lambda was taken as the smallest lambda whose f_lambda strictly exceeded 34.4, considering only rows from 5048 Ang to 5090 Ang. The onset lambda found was 5049.0 Ang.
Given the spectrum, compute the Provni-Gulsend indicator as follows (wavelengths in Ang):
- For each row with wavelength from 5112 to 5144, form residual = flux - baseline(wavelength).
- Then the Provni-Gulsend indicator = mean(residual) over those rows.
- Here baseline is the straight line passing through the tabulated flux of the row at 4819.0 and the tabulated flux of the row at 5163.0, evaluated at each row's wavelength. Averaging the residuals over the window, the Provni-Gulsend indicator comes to -2.9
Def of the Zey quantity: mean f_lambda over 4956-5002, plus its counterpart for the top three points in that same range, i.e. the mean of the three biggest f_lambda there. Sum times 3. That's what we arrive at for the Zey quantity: 230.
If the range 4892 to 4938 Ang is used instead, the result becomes 240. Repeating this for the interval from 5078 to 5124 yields 217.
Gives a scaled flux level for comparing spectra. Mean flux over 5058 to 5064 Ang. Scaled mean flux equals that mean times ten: 380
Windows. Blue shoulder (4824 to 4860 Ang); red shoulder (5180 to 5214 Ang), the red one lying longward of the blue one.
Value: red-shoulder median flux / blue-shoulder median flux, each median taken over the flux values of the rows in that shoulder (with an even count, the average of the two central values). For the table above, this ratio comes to 0.78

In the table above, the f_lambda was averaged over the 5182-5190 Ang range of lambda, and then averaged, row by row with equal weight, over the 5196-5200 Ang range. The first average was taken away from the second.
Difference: 14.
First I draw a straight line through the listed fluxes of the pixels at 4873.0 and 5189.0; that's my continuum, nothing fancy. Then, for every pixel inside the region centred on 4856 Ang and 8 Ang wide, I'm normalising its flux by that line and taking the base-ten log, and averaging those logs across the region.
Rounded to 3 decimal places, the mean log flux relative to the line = 0.157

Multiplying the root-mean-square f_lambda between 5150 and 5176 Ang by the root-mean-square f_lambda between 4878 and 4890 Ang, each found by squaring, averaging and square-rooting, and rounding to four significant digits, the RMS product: 1113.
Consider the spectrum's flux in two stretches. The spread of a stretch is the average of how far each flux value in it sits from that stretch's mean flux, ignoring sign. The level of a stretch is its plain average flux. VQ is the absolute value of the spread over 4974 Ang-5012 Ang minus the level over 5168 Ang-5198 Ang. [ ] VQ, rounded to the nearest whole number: 23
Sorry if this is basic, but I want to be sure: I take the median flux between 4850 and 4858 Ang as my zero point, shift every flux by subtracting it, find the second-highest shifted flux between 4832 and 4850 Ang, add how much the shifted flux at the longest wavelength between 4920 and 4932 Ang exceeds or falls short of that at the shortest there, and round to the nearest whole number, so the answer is 19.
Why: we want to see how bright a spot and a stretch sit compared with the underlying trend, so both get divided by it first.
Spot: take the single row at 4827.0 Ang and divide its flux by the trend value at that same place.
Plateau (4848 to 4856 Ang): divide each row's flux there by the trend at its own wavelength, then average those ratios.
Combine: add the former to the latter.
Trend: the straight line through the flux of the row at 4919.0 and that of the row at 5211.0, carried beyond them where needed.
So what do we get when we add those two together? 2.0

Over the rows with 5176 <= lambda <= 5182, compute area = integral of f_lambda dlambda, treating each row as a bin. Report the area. 179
